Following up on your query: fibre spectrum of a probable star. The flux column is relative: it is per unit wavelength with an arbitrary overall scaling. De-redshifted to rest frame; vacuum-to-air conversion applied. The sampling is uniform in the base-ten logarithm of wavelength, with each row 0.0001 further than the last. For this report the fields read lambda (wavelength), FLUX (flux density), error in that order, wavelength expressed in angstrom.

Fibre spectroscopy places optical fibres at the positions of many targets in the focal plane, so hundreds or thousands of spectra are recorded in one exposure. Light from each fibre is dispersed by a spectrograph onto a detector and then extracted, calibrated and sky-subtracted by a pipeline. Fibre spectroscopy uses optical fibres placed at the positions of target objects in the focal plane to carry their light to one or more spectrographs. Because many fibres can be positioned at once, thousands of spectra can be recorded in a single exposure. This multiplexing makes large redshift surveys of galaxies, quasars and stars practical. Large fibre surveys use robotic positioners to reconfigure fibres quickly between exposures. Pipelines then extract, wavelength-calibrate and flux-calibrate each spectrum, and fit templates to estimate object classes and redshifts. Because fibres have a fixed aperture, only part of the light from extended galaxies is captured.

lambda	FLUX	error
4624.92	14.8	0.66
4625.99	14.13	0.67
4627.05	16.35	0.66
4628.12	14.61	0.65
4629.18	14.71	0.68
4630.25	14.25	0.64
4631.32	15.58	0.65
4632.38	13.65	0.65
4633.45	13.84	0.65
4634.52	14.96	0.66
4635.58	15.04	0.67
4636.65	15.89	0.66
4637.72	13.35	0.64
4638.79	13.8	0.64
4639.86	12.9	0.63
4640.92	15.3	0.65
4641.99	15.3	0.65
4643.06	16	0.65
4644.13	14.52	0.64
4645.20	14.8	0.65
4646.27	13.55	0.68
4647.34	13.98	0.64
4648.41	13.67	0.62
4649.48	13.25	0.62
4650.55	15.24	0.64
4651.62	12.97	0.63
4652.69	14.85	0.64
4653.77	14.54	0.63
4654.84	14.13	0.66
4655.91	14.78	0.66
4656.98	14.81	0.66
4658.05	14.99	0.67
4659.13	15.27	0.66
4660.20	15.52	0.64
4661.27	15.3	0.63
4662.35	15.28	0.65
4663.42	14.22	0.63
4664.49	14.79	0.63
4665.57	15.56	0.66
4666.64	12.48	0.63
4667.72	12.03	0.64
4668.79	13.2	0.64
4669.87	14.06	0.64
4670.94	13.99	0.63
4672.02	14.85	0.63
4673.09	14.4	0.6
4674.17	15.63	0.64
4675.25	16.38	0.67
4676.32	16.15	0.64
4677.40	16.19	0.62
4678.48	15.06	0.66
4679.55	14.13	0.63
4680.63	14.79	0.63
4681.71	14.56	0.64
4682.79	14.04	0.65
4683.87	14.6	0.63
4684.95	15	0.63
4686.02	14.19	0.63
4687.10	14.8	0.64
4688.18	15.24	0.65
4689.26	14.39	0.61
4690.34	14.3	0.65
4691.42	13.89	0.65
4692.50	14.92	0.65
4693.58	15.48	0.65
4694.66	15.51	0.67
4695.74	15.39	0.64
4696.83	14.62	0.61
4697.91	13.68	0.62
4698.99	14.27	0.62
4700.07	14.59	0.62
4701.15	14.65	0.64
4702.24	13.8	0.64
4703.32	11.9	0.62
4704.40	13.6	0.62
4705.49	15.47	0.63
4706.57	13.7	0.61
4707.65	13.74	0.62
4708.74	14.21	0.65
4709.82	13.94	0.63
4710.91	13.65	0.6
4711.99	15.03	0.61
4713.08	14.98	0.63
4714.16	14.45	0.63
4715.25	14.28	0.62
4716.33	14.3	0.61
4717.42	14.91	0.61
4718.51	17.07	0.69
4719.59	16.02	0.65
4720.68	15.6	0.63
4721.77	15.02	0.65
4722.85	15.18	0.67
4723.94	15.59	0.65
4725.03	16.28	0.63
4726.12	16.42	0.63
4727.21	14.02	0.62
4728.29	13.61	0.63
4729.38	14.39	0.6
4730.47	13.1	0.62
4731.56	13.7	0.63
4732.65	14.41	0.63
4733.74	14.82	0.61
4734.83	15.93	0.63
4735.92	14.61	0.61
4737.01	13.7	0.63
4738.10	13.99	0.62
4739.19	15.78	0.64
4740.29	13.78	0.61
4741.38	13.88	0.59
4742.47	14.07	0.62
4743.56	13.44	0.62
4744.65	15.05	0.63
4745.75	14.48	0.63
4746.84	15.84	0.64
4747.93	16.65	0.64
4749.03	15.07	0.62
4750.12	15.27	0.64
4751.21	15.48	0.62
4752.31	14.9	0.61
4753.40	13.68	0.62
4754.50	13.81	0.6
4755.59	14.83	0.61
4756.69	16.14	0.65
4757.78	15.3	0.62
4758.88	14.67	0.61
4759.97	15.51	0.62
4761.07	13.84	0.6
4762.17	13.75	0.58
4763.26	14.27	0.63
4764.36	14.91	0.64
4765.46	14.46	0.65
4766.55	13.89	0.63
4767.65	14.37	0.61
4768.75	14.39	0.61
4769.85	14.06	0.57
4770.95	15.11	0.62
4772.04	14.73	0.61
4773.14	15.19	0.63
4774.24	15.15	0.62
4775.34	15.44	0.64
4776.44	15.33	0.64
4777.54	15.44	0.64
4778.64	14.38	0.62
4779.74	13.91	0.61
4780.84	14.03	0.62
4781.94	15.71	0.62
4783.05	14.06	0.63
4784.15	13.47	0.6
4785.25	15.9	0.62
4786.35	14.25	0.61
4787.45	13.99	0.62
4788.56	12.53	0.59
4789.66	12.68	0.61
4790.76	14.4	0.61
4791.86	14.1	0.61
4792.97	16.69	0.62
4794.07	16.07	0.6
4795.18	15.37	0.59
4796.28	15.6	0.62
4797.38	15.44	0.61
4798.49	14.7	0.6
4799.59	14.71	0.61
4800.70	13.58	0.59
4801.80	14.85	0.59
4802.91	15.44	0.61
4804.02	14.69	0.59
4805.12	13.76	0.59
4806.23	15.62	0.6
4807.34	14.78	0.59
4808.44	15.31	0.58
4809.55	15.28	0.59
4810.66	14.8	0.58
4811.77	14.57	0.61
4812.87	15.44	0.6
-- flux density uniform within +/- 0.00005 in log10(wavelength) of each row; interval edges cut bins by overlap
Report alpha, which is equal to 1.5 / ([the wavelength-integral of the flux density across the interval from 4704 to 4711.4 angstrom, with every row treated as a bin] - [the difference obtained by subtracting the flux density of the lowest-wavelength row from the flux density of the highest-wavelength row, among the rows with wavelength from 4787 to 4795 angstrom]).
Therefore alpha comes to 0.0147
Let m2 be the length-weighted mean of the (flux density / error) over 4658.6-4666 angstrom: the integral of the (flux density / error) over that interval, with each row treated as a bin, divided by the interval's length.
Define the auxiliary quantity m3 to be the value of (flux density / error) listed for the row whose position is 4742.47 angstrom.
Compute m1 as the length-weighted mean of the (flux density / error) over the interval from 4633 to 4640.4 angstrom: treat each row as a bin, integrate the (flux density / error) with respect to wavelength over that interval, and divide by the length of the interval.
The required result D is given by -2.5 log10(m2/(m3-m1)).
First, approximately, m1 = 21.9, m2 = 23.5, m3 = 22.7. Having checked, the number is -3.7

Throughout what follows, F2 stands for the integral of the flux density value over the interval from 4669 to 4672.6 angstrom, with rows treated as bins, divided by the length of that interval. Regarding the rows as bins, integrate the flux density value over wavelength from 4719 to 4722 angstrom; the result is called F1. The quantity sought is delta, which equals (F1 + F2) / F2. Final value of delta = 4.3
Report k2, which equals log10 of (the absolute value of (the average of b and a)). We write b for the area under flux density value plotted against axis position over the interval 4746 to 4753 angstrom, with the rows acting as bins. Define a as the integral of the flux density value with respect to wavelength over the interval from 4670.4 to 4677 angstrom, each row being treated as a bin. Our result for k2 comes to 2.02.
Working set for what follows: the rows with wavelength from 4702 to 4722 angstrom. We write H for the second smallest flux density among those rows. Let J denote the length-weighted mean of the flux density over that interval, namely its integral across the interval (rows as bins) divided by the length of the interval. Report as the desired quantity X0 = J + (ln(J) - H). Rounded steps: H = 13.6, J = 14.5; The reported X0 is 3.6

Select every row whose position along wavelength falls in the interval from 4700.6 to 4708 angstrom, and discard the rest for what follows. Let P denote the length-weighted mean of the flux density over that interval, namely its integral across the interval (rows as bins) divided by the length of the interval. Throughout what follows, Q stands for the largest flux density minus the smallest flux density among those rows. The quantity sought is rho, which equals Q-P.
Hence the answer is -10.3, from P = 13.8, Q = 3.6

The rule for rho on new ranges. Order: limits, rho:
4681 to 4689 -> -13.4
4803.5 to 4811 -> -13.0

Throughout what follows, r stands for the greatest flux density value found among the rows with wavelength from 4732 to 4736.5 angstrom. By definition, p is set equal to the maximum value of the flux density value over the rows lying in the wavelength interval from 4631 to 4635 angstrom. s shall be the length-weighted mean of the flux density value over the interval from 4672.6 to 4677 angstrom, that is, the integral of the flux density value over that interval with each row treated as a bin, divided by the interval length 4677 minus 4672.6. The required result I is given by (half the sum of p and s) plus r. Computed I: 31.5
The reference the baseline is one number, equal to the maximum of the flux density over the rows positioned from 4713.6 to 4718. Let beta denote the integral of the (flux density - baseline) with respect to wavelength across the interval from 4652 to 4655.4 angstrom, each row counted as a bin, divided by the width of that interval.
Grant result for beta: -0.47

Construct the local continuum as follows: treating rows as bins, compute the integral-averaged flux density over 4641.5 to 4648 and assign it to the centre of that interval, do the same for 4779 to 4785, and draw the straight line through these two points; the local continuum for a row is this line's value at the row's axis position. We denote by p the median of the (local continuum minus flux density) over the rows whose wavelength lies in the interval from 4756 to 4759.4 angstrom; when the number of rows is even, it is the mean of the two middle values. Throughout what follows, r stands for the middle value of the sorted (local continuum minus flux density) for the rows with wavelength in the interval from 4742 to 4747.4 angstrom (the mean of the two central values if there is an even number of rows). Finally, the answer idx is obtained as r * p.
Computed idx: 0.07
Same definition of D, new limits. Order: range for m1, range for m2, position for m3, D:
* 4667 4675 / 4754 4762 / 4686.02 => -4.8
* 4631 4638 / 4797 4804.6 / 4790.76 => -3.2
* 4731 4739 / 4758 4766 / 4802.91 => -2.7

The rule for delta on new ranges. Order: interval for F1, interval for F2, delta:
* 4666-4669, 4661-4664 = 3.5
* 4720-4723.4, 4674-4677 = 4.2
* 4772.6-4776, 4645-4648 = 4.7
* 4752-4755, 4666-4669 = 4.3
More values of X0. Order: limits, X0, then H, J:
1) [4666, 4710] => 5.1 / 12.03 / 14.4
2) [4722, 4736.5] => 3.9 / 13.61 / 14.8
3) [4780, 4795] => 4.4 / 12.68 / 14.5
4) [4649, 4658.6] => 3.8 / 13.25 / 14.4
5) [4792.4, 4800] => 3.6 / 14.71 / 15.5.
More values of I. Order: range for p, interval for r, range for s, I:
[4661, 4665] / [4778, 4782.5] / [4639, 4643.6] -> 30.8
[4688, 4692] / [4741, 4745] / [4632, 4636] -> 29.9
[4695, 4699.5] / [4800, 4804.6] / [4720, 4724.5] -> 30.8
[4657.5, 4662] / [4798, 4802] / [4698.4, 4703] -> 29.7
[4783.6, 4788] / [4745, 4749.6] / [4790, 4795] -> 32.2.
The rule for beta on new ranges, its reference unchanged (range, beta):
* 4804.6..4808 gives -0.16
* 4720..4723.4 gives 0.39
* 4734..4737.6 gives -0.17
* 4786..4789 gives -1.32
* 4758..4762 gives -0.27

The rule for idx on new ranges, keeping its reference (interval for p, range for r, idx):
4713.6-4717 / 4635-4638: -0.06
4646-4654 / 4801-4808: -0.46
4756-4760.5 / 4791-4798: 1.28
